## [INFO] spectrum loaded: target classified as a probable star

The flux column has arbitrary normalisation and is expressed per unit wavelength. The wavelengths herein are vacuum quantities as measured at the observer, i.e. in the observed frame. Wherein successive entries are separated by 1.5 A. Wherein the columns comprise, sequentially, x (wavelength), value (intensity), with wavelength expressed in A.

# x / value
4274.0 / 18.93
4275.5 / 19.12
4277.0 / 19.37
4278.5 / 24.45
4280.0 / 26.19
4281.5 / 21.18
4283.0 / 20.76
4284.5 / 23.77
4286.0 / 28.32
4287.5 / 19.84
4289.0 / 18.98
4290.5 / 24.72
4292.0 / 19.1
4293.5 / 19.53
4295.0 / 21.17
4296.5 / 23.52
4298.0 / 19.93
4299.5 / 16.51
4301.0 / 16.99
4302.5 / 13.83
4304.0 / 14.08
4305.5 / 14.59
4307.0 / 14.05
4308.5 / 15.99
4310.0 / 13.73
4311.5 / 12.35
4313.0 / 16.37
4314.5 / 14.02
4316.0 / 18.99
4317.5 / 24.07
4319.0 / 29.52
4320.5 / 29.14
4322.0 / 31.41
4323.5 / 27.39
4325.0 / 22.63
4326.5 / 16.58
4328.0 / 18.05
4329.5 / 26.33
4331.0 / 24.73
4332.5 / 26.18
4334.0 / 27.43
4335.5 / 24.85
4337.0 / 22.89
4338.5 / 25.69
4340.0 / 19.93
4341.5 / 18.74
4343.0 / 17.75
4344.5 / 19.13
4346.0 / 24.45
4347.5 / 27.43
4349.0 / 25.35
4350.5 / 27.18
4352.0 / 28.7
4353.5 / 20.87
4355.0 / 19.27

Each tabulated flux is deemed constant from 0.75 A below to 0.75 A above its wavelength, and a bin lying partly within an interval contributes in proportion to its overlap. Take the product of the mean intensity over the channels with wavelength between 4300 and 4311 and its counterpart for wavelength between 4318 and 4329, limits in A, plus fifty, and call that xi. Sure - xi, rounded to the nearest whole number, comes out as 418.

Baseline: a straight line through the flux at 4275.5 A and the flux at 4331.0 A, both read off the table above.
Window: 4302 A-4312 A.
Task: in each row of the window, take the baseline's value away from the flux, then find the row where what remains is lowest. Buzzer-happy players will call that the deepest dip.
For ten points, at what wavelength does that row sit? 4311.5 A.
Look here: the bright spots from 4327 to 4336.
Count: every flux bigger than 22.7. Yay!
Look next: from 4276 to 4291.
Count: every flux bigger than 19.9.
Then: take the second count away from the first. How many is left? -2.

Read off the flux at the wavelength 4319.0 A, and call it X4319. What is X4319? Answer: 29.52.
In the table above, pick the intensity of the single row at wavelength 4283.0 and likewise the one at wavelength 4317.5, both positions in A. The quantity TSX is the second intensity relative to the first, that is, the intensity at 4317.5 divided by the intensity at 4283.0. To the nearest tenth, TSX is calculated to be 1.2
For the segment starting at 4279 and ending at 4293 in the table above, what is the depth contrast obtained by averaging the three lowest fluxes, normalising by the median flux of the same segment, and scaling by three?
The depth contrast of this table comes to 2.73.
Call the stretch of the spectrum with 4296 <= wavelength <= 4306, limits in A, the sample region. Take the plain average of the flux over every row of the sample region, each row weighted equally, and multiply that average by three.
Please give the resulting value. 51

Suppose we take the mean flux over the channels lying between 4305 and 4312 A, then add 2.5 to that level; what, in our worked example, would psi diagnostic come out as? 17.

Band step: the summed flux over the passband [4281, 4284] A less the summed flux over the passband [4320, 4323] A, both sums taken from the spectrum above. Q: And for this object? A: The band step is -19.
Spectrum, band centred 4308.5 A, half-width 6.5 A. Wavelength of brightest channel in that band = 4313.0 A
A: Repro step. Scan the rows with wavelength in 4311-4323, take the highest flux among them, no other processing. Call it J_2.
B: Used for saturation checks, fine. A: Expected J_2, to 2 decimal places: 31.41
